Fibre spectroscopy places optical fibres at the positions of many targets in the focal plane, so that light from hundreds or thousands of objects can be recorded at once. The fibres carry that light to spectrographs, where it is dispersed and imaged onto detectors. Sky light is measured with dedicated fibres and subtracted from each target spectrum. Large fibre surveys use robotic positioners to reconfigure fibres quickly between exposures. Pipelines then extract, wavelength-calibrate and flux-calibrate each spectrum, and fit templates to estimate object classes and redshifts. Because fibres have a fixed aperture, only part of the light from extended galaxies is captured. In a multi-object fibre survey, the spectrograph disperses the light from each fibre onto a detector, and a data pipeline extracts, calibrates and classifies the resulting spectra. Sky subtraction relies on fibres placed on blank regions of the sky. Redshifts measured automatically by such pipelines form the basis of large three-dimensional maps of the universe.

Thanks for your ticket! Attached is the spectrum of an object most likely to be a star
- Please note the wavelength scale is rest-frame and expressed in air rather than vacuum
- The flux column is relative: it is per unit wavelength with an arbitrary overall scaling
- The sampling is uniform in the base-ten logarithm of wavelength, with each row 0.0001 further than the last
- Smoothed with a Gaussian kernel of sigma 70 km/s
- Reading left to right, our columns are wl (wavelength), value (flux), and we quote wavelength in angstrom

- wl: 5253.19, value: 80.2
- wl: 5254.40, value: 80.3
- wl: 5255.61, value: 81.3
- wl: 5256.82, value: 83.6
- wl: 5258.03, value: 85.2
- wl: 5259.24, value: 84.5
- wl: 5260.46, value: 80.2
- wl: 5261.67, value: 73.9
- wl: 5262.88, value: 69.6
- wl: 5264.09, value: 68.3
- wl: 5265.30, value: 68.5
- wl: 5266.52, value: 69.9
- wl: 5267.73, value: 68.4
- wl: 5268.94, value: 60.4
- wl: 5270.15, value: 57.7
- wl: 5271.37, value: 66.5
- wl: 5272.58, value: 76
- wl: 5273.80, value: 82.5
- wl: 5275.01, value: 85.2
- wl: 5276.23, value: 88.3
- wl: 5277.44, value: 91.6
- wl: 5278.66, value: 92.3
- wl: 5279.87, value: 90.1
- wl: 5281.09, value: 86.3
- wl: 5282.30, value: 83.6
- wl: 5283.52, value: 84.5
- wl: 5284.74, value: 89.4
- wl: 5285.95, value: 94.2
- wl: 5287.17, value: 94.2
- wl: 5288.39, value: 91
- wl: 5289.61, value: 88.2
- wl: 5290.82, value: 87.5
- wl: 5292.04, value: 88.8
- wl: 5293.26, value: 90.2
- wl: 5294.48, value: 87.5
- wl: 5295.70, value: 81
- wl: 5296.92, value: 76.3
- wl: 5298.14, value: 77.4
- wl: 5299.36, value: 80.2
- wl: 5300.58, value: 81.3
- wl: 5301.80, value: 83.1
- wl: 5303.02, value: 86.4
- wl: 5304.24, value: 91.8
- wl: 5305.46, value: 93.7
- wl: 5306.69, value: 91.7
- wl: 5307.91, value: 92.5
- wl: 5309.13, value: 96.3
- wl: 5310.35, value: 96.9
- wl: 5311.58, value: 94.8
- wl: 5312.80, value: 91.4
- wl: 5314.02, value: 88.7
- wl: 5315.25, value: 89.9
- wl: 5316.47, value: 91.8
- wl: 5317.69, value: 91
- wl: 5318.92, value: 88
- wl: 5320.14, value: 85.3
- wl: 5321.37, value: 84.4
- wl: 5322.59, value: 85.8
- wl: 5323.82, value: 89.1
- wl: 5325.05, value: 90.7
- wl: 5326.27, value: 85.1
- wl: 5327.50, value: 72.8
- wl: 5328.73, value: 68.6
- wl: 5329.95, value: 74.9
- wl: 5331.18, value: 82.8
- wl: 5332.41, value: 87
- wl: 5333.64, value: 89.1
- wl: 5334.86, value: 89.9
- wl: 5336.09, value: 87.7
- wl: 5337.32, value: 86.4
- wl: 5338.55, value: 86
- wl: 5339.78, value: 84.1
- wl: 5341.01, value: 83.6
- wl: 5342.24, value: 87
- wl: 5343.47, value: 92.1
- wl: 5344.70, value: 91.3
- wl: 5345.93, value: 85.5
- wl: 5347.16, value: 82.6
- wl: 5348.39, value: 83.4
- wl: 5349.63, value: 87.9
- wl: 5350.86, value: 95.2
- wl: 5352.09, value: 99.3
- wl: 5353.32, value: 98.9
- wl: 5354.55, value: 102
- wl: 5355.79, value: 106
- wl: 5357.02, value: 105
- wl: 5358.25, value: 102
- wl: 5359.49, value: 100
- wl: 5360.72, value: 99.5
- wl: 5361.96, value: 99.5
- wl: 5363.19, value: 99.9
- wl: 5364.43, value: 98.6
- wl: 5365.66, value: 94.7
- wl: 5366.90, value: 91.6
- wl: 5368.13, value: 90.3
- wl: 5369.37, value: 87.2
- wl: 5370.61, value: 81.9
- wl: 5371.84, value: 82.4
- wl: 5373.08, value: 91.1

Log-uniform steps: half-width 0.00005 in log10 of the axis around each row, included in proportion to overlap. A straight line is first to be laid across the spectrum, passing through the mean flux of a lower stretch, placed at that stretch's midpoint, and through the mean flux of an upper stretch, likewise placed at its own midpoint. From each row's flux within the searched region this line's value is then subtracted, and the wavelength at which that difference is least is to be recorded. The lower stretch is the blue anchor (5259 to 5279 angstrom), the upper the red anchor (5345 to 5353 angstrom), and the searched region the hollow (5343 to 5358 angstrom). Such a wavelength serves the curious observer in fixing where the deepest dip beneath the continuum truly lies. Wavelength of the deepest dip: 5347.16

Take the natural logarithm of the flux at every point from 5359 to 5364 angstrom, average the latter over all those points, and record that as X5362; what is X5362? 4.60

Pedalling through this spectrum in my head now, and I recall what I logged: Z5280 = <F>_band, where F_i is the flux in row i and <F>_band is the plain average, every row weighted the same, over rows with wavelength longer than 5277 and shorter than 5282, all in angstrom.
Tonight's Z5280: 90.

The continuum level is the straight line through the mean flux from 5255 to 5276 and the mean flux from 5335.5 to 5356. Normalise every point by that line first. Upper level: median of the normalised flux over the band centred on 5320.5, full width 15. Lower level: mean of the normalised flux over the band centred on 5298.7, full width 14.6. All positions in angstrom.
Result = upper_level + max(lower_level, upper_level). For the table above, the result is 2.08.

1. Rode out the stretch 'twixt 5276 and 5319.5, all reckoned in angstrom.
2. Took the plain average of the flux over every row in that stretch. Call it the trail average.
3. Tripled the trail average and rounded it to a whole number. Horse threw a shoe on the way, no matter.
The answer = 266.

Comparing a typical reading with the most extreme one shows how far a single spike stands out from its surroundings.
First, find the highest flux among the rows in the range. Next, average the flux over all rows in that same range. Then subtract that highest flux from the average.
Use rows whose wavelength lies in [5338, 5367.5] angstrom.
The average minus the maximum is -12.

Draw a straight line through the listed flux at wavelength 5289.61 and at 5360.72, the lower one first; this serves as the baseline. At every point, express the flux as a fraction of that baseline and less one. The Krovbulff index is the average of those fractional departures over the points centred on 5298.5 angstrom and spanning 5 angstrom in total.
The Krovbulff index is -0.12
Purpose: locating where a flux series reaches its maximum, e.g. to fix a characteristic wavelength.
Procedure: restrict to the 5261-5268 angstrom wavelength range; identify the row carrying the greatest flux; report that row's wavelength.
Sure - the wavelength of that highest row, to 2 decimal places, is 5261.67 angstrom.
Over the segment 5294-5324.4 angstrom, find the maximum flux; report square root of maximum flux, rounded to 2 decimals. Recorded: 9.84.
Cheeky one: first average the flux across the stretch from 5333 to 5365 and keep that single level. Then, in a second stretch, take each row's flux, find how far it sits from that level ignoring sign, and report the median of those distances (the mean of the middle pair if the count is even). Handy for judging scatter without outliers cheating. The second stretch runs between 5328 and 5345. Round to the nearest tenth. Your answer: 6.5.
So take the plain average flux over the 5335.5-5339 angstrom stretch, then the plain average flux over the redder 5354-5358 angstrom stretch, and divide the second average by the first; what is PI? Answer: 1.20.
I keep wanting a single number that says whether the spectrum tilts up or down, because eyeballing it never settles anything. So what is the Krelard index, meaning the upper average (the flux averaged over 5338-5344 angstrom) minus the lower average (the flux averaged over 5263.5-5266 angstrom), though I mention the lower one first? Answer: 18.2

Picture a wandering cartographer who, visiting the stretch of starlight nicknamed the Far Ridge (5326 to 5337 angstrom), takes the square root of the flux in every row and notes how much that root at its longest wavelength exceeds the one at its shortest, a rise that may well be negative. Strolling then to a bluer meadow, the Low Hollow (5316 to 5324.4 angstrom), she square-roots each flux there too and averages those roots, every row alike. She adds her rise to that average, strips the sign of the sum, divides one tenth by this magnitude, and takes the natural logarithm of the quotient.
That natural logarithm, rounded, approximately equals -4.56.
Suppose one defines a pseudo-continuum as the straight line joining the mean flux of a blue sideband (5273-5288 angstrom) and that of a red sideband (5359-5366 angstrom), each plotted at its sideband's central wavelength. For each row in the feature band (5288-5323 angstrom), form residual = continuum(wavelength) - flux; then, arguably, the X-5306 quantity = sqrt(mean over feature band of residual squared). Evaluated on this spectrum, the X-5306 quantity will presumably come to 6.2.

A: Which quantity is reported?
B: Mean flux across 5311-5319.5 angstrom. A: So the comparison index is 90.8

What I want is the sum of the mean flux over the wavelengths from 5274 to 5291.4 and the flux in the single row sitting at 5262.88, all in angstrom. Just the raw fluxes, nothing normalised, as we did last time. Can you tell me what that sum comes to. 159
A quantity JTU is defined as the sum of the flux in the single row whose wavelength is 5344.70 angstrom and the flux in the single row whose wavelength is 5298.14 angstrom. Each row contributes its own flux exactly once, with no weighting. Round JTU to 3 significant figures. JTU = 169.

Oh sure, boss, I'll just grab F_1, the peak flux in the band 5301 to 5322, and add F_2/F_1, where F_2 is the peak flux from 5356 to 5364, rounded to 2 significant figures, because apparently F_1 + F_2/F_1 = 98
